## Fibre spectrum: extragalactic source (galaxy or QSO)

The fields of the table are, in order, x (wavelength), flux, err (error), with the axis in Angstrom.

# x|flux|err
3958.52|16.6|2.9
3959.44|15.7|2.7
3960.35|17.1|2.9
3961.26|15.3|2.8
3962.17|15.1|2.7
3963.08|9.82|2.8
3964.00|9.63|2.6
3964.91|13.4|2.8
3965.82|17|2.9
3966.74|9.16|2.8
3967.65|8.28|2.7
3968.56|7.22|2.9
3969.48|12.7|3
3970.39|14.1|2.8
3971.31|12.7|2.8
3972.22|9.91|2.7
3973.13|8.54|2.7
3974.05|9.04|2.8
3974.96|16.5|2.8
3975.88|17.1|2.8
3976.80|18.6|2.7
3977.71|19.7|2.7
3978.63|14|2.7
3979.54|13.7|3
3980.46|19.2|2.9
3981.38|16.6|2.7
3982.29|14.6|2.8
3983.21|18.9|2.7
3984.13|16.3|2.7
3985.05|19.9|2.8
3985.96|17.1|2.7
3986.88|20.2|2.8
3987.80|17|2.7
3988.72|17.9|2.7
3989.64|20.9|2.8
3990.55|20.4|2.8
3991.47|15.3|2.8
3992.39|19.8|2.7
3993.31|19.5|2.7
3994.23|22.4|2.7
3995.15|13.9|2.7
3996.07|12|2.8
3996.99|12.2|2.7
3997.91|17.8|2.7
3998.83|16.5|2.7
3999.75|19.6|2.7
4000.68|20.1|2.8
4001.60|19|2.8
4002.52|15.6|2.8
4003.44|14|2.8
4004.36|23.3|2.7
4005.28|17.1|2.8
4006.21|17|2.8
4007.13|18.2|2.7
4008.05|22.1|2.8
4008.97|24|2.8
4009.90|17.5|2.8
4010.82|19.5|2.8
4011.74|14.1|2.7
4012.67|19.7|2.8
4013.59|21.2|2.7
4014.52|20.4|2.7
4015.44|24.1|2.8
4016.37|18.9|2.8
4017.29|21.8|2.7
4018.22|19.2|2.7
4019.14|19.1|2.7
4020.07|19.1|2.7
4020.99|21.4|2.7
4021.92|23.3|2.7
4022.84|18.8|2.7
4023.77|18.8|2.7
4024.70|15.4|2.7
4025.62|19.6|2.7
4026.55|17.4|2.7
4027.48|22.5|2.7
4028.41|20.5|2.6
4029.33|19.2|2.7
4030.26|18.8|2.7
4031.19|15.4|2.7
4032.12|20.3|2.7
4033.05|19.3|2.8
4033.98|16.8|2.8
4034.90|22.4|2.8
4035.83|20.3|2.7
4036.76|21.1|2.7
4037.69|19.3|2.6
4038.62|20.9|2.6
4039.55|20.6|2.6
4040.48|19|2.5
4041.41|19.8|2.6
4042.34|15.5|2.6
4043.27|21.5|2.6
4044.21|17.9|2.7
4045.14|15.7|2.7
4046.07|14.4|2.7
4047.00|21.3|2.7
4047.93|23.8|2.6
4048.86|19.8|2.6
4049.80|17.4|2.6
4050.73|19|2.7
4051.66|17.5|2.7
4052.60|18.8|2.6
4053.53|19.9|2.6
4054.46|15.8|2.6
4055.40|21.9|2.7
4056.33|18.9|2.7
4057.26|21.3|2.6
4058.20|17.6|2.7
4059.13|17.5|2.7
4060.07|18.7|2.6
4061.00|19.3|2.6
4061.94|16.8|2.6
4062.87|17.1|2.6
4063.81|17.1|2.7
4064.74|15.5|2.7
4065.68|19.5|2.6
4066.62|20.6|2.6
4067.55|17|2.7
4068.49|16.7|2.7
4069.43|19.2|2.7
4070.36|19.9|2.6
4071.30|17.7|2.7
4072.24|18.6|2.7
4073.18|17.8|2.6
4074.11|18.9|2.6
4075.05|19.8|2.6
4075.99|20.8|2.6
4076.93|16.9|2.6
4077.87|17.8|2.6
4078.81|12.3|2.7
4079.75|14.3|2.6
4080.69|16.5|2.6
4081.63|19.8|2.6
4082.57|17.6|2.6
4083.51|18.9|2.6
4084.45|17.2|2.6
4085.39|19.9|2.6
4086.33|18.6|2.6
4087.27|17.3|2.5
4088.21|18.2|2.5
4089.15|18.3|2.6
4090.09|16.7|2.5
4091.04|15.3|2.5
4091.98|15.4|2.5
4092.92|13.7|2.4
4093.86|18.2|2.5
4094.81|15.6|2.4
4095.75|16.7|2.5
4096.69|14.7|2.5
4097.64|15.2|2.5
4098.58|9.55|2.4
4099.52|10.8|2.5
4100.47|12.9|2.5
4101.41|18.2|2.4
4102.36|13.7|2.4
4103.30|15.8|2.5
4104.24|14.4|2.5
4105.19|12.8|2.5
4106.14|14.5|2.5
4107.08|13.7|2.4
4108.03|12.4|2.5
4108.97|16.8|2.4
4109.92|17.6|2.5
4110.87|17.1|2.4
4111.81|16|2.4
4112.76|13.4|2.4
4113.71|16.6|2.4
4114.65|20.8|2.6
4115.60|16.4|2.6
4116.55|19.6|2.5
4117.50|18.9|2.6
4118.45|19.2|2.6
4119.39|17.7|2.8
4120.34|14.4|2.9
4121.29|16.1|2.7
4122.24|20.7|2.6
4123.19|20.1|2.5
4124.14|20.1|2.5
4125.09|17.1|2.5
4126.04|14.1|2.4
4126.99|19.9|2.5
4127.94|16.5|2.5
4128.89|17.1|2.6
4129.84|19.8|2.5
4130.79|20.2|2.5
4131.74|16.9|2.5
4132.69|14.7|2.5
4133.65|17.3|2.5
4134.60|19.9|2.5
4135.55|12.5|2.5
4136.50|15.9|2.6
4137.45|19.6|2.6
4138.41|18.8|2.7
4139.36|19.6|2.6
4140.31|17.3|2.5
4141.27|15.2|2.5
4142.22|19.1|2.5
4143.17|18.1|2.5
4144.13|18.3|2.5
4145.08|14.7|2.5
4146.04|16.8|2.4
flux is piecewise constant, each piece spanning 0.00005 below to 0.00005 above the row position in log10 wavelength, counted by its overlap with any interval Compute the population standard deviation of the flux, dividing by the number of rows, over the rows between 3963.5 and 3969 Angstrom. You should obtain 3.4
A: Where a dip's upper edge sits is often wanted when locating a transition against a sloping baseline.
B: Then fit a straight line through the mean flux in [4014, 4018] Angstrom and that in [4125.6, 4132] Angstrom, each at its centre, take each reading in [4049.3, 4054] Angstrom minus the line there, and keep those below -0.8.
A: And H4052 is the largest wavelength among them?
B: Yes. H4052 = 4052.60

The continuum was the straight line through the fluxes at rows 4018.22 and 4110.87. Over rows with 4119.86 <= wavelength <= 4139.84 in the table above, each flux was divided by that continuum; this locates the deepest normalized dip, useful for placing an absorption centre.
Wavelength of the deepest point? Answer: 4135.55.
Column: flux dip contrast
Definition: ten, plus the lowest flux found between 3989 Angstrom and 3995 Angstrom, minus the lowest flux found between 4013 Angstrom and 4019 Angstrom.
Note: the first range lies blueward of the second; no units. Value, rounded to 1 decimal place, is 6.4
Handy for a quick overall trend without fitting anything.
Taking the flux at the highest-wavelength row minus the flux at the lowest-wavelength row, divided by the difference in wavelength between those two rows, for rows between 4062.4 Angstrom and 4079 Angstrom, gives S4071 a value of -0.30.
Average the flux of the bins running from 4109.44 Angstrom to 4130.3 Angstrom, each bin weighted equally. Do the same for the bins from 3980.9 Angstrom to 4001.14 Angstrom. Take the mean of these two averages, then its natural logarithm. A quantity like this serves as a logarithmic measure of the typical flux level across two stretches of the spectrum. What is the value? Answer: 2.87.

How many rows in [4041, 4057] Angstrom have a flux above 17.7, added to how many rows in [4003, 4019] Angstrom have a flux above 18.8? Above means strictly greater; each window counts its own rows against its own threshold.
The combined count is 22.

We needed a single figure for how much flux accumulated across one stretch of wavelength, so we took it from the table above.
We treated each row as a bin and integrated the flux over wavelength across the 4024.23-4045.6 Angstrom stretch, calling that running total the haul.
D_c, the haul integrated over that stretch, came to 408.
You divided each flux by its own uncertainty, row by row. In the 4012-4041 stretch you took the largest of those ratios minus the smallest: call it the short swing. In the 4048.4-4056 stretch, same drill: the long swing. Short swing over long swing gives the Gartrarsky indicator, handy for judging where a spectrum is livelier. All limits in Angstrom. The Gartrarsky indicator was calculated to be 1.4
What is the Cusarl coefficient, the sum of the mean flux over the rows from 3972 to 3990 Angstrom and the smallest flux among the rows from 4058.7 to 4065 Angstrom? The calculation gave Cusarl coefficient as 31.8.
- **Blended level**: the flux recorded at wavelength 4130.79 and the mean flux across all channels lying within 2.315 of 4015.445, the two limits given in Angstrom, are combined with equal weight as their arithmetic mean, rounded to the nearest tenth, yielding 20.7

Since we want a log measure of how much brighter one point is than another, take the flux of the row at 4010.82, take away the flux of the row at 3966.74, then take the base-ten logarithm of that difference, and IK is 1.0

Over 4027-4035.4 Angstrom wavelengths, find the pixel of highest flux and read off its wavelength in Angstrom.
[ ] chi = 4027.48 Angstrom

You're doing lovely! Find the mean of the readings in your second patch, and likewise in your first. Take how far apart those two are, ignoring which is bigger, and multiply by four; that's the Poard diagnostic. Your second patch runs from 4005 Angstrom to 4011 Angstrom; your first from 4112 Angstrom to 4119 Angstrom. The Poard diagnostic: 6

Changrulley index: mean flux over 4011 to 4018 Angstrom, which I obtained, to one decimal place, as 20.0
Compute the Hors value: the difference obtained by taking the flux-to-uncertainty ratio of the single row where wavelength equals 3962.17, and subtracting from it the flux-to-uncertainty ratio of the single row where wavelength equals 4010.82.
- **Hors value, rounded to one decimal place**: -1.4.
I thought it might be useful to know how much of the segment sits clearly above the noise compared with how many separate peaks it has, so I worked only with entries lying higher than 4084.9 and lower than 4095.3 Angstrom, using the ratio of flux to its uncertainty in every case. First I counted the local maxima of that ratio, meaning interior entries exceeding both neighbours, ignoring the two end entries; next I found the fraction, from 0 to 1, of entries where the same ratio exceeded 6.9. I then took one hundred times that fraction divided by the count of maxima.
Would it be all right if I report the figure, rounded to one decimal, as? 18.2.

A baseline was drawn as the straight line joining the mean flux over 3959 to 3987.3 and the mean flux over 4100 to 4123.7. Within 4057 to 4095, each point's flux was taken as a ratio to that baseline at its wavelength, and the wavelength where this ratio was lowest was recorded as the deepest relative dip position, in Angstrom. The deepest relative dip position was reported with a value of 4078.81 Angstrom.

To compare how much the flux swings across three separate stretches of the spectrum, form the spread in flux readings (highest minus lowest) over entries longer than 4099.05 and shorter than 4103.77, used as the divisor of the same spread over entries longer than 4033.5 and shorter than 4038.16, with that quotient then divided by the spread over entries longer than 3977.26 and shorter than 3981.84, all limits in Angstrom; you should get 0.13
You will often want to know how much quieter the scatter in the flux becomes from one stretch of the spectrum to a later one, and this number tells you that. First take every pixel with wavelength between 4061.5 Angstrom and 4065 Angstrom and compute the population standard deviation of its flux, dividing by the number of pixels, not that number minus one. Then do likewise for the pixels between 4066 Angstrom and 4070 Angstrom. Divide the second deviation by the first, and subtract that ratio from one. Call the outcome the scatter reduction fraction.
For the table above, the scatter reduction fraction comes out -1.4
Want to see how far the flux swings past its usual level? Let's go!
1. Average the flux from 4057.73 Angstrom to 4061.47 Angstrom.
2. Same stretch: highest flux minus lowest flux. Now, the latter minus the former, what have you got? -16.5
